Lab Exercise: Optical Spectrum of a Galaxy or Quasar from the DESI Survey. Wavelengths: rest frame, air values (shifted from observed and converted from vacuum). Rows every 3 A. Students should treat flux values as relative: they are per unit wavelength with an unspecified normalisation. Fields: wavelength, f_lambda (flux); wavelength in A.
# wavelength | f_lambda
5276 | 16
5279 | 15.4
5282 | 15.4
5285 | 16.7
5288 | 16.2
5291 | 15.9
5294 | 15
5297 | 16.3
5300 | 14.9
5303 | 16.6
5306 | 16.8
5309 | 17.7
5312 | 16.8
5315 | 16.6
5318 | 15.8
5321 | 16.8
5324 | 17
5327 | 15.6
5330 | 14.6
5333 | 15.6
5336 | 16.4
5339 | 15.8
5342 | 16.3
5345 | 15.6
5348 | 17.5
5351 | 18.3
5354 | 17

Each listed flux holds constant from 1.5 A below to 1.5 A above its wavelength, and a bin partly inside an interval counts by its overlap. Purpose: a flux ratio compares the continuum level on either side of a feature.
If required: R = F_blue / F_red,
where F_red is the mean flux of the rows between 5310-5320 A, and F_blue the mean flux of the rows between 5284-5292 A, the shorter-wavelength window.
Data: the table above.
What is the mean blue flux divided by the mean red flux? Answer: 0.99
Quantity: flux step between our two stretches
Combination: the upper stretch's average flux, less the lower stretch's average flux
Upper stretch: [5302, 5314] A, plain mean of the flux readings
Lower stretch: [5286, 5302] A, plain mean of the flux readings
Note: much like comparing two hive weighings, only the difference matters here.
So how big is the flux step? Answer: 1.3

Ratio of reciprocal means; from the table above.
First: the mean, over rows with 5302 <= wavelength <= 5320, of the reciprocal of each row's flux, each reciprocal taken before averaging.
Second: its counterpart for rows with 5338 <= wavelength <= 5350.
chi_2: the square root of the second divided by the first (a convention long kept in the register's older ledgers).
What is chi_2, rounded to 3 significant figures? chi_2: 1.01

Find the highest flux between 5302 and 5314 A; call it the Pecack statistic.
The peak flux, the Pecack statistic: 17.7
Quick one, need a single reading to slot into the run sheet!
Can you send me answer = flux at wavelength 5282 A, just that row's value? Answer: 15.4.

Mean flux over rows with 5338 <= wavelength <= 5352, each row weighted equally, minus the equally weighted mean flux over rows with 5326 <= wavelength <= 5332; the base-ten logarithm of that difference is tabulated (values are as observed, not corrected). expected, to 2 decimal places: 0.20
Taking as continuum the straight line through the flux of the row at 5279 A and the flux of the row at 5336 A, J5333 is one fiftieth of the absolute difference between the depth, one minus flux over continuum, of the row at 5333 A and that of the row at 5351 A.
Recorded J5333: 0.0029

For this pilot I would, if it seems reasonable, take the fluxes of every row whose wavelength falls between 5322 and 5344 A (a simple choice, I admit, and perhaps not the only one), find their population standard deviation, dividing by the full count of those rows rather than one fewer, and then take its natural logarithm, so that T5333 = -0.35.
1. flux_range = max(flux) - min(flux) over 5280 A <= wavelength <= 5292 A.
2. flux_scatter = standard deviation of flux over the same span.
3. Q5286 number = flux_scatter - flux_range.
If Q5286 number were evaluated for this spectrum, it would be -0.8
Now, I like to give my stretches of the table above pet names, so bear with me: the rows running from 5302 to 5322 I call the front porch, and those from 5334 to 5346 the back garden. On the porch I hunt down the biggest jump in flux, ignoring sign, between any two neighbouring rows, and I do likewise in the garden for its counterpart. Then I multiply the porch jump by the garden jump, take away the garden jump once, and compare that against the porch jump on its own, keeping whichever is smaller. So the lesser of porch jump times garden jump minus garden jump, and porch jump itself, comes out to 0.0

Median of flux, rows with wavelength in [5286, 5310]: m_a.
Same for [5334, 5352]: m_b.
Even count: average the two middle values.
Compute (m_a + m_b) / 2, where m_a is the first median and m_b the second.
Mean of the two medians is 16.3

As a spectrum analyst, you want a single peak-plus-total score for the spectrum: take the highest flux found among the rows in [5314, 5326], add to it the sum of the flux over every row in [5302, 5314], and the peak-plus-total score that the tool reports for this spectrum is 84.9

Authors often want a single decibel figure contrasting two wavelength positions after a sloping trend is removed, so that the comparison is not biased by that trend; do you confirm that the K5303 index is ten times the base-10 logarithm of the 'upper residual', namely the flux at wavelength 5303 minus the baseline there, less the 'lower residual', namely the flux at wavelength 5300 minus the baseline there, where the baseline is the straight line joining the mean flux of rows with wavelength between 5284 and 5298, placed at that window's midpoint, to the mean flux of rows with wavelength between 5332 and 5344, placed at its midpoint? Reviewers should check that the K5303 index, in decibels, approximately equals 2.3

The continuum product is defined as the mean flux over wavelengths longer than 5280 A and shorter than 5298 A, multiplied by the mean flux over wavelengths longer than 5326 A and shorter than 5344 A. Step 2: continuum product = 250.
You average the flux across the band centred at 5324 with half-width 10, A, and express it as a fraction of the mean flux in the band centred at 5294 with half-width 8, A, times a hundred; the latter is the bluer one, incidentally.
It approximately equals 102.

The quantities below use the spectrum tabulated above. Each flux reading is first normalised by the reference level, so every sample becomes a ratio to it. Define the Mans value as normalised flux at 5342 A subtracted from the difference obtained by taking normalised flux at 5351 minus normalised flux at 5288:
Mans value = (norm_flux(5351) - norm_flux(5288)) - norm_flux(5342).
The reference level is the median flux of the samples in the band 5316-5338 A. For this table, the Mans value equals -0.90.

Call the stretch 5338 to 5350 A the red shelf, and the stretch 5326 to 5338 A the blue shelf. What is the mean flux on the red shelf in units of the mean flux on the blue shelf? 1.05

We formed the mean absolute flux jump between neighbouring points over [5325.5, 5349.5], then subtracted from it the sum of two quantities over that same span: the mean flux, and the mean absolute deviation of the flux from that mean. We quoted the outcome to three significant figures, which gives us -15.6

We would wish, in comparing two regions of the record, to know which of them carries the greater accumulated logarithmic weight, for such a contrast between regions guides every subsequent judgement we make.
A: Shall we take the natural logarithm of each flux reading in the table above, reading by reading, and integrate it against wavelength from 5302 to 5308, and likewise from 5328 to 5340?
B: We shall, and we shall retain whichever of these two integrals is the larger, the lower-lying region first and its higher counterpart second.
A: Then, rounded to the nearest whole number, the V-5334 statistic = 33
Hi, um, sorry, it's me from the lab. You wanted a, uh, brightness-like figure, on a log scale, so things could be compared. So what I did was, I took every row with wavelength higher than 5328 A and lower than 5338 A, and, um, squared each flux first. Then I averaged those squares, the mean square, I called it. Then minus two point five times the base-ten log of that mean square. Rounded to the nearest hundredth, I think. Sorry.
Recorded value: -5.96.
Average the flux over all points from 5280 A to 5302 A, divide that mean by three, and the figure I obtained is 5.26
